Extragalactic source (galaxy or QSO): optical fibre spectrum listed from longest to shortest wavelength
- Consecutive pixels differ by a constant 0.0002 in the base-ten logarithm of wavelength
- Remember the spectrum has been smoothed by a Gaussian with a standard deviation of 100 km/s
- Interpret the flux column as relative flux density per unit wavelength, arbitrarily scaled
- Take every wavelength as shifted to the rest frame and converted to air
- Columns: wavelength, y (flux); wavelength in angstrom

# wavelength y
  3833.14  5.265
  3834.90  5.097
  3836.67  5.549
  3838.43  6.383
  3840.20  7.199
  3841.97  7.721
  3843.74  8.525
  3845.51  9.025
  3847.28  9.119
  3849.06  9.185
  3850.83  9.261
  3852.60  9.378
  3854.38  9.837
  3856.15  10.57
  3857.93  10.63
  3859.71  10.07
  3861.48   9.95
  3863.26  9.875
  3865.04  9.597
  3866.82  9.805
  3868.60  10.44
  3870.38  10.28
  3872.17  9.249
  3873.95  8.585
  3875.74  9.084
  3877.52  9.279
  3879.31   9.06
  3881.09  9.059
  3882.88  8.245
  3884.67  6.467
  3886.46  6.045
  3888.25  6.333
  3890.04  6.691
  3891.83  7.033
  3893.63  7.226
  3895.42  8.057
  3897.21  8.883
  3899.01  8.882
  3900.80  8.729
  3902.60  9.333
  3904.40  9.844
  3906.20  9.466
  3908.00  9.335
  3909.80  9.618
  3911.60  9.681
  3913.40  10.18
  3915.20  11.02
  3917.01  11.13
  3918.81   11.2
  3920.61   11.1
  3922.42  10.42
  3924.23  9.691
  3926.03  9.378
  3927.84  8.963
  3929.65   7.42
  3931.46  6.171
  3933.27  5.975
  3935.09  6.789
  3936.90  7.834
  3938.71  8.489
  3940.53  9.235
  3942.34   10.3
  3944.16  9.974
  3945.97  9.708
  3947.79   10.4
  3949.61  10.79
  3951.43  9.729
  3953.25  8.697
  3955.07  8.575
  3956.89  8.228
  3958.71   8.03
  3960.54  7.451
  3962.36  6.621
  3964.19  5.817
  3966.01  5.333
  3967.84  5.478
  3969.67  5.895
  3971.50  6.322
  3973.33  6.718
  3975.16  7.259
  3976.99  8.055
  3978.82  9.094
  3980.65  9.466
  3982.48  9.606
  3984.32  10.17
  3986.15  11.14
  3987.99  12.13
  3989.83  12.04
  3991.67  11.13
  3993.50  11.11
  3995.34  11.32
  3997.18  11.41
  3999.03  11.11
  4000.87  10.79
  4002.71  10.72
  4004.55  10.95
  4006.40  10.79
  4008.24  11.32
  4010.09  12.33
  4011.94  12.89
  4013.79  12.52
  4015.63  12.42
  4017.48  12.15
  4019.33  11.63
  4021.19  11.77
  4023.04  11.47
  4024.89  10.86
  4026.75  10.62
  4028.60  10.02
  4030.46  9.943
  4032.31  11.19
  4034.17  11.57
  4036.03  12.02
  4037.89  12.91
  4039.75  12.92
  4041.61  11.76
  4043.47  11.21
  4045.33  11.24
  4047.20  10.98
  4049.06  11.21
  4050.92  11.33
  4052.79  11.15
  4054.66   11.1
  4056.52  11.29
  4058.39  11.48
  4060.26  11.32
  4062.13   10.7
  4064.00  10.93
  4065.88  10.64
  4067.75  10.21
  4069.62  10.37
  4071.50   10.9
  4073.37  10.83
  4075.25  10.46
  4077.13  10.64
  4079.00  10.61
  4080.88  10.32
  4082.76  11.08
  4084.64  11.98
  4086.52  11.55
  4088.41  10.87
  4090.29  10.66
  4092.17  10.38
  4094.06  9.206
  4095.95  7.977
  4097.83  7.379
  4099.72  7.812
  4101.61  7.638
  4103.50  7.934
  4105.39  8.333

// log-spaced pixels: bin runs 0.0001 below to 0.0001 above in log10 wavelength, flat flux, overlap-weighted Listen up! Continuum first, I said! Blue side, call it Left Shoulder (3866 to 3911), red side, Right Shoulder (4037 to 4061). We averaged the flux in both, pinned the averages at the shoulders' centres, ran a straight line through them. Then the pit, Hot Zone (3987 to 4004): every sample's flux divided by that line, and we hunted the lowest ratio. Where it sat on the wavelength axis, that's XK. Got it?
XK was 4002.71 angstrom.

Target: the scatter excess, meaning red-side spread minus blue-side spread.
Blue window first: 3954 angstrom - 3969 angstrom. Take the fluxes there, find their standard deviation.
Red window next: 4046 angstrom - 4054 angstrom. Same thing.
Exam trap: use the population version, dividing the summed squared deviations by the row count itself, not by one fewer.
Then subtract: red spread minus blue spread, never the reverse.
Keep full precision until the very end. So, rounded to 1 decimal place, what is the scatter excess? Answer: -1.1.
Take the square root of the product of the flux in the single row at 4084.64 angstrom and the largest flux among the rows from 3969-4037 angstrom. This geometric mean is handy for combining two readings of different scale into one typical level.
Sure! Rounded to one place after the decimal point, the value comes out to 12.4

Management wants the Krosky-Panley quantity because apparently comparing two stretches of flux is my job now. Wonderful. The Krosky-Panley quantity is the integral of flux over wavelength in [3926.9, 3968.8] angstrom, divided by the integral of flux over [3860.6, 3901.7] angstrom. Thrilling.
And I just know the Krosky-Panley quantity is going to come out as 0.96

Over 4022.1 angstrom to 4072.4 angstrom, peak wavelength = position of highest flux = 4039.75 angstrom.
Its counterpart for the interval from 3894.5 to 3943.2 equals 3918.81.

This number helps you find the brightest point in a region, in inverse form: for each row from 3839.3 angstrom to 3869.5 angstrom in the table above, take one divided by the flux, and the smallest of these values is 0.094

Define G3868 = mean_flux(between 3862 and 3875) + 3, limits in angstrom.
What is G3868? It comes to 12.7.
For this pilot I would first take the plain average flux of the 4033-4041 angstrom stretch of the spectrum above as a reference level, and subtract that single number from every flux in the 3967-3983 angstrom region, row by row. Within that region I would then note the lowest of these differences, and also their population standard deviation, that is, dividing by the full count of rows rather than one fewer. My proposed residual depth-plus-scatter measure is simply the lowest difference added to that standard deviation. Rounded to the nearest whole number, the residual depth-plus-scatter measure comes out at -5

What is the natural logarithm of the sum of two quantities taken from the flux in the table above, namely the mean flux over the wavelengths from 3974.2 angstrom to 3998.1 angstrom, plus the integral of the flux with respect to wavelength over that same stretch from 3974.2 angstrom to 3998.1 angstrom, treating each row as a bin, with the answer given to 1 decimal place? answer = 5.5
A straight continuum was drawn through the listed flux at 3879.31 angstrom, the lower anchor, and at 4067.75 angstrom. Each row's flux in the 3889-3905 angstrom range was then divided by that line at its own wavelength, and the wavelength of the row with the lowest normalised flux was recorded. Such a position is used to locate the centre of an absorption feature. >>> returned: 3890.04 angstrom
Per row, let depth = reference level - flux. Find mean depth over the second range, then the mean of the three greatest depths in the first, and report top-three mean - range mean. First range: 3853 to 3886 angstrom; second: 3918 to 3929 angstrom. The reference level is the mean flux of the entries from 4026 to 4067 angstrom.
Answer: 2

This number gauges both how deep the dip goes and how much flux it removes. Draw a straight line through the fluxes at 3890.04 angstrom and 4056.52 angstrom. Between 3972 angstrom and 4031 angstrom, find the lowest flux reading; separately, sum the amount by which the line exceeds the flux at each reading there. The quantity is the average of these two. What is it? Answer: -13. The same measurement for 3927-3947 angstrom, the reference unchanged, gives 1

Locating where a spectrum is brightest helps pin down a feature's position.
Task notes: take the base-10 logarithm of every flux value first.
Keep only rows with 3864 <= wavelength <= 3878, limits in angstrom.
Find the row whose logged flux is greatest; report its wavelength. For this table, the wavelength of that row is 3868.60 angstrom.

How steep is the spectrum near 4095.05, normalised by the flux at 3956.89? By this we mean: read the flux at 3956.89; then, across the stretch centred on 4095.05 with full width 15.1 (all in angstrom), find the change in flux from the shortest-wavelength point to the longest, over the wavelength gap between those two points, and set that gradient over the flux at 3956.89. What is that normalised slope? -0.030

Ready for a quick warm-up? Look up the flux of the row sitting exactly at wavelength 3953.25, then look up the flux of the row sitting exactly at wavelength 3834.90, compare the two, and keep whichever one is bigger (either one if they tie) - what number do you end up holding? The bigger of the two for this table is 8.7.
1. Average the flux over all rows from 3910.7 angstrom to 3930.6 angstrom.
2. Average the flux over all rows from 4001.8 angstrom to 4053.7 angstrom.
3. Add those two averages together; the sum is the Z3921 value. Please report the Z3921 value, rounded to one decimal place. 21.5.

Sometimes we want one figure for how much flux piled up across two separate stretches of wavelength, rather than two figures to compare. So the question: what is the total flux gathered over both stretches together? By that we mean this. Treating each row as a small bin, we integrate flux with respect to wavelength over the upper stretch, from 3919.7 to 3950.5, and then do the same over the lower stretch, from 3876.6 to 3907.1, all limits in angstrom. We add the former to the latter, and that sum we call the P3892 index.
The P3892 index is 525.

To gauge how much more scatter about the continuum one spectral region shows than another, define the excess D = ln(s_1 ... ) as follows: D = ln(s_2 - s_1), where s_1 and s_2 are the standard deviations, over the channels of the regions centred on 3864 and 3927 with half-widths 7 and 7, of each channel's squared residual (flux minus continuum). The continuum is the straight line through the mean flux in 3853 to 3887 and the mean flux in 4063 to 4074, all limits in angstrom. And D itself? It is 1.6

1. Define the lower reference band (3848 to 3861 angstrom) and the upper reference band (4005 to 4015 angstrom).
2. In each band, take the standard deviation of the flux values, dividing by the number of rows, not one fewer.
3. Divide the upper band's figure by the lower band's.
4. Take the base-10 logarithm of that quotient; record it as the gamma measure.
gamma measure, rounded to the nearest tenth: 0.1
